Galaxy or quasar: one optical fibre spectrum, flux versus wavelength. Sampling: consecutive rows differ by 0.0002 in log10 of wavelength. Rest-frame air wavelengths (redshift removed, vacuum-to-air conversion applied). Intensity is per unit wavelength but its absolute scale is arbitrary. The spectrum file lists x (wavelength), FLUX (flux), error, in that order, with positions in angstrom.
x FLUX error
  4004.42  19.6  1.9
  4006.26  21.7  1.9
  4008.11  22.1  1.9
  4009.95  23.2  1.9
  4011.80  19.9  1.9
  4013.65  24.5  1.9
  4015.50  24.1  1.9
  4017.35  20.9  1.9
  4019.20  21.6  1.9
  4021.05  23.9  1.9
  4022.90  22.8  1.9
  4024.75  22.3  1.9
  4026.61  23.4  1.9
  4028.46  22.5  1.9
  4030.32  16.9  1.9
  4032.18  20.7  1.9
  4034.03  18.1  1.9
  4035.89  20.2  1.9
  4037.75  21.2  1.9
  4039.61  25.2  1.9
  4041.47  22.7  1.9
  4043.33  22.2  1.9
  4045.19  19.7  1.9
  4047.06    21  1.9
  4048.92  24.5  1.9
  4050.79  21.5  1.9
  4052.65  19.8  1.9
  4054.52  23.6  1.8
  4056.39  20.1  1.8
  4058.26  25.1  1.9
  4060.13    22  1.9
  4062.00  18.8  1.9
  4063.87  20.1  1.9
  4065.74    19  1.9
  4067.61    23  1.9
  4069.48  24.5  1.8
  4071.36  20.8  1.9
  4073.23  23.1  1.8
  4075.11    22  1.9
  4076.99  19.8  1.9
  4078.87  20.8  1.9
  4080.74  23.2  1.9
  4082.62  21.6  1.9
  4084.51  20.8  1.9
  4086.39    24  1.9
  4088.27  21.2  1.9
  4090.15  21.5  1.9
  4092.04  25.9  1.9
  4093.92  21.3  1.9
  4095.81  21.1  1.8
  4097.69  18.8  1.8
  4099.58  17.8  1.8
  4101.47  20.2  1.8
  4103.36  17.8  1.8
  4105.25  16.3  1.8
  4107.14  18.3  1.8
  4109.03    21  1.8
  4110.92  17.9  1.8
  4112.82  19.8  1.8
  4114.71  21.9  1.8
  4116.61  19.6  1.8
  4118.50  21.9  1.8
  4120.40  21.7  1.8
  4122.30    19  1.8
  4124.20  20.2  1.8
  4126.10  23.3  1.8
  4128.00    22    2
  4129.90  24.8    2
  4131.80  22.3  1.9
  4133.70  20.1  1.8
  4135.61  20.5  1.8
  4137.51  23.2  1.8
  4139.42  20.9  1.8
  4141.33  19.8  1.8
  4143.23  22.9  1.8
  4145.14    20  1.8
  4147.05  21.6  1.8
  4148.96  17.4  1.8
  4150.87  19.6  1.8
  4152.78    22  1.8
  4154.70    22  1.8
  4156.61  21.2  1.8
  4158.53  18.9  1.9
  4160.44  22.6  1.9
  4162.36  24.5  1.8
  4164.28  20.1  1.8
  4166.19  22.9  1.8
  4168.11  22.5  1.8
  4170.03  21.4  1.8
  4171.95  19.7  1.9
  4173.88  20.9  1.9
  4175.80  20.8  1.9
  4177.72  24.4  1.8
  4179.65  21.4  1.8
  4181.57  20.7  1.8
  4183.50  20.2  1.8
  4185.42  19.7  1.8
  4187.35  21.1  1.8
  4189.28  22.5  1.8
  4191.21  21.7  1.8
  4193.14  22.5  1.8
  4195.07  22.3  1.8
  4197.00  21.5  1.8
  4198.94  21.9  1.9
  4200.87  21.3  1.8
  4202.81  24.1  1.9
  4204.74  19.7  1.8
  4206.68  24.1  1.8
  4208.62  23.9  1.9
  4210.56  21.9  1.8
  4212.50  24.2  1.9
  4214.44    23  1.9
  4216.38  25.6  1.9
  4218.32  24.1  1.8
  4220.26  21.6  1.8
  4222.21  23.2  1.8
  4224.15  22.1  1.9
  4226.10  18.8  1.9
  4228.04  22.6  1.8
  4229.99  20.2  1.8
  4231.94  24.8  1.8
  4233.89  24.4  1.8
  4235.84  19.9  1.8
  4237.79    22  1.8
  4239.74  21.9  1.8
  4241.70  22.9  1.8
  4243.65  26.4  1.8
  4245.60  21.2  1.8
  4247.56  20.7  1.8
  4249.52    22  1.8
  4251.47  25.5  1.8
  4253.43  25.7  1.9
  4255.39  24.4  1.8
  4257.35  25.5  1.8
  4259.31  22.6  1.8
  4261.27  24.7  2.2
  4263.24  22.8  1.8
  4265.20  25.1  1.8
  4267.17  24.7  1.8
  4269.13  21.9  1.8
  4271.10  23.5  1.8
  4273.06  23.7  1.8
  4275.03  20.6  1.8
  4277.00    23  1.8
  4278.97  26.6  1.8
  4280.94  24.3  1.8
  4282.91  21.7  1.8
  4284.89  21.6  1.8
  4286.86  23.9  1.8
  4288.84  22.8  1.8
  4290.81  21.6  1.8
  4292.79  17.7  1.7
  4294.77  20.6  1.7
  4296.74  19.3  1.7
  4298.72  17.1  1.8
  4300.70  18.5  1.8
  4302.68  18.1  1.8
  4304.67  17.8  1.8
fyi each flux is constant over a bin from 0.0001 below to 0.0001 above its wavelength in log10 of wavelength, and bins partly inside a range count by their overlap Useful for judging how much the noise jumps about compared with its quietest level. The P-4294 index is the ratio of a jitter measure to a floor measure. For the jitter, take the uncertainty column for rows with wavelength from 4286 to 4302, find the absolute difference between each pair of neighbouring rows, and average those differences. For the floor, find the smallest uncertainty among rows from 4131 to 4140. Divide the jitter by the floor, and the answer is 0.016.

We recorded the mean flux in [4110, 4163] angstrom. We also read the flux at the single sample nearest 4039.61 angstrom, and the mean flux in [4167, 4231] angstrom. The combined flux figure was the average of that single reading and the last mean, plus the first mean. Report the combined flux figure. 44.7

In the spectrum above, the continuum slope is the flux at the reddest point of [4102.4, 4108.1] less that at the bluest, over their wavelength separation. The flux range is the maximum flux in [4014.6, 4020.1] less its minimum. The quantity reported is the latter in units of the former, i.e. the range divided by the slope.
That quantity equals 24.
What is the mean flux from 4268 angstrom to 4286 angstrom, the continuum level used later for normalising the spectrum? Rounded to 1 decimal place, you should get 23.0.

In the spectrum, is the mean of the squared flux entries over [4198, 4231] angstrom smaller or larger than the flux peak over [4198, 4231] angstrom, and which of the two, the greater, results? 509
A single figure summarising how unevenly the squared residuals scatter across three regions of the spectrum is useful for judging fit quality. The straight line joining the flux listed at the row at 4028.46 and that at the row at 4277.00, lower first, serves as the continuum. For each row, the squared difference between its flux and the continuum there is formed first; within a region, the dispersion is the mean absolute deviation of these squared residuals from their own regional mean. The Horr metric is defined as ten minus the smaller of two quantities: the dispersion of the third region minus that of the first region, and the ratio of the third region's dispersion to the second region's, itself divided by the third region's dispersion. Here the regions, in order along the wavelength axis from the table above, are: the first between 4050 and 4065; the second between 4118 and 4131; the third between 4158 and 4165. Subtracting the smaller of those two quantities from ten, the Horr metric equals 9.7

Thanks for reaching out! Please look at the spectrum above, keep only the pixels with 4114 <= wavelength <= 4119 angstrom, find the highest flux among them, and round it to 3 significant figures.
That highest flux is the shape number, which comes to 21.9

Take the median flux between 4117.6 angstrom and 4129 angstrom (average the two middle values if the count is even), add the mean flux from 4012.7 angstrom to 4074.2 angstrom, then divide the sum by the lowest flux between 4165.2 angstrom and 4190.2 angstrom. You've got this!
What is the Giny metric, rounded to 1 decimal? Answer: 2.2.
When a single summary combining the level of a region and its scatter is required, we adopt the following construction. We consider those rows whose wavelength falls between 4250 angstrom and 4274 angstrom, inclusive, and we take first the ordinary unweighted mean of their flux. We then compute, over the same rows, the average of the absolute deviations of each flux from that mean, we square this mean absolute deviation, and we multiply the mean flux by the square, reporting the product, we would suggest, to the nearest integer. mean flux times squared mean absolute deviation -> 27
